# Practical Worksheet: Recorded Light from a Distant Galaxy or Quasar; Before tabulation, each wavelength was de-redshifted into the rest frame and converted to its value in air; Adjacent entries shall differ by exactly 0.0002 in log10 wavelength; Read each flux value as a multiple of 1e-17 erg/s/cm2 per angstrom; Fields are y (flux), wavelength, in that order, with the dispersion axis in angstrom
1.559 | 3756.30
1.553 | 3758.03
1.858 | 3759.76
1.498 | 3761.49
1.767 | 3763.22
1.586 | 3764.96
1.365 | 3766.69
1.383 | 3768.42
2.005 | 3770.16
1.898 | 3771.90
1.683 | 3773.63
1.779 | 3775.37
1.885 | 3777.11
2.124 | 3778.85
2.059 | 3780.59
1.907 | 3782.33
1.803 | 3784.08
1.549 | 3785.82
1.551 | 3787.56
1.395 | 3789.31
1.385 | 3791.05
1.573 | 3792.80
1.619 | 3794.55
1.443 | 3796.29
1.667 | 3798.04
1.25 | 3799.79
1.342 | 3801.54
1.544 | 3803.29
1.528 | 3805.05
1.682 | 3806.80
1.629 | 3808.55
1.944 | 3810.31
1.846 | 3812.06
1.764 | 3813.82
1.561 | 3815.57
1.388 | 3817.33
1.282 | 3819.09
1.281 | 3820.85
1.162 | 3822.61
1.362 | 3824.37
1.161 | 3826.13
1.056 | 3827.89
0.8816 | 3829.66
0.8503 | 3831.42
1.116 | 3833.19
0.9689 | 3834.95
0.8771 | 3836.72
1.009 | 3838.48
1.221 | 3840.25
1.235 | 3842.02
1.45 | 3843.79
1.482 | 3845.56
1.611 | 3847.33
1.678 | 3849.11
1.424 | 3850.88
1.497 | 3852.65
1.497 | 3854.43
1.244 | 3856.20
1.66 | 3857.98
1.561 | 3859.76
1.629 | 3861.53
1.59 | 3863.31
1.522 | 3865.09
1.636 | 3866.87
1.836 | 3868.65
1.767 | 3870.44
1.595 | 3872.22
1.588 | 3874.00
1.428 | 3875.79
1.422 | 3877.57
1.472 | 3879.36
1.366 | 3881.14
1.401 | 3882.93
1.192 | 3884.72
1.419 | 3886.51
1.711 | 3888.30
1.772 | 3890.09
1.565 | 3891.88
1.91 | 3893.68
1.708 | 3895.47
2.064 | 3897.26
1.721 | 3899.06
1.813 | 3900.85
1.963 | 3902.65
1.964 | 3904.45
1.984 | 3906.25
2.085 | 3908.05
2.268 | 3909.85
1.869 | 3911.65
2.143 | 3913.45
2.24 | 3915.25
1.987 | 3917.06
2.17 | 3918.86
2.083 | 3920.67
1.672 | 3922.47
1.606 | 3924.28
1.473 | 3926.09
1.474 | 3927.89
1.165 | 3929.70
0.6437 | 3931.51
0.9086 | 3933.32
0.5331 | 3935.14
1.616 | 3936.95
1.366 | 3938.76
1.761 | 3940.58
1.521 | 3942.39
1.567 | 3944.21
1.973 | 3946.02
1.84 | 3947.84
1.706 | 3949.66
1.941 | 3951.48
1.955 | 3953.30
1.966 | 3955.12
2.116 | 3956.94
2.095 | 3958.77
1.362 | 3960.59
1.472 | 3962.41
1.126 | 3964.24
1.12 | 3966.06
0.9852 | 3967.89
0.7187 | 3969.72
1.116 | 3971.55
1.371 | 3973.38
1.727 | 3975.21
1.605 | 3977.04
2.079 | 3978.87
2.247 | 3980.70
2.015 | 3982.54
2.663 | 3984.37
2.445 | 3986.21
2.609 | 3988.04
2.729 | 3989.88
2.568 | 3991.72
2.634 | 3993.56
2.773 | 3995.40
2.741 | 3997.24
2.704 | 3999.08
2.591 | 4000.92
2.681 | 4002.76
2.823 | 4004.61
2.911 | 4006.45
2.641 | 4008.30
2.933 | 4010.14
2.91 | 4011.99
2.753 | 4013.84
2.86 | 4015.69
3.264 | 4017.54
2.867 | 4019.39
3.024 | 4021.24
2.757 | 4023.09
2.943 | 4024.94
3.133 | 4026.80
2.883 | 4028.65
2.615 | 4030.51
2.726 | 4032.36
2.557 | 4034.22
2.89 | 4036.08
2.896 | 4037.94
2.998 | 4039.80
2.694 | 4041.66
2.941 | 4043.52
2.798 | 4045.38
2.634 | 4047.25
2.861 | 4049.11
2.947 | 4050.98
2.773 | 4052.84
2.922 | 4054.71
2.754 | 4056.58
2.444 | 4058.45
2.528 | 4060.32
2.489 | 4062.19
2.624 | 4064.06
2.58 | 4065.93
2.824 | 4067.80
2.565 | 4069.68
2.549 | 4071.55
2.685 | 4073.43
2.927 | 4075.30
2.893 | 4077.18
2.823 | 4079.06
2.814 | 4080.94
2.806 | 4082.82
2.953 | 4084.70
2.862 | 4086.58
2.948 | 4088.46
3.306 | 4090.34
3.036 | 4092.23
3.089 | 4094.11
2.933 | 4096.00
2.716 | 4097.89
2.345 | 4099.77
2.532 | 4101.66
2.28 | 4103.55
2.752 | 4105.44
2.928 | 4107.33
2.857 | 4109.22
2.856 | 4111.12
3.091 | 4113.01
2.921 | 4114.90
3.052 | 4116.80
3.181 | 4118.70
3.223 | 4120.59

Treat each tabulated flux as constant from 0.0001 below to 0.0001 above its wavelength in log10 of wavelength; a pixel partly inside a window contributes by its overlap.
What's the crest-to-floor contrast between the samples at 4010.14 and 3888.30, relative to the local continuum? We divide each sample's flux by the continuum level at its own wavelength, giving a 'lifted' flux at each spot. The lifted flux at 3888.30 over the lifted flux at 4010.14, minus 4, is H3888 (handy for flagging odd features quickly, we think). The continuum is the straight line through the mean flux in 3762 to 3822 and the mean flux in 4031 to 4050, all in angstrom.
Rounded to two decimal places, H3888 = -3.26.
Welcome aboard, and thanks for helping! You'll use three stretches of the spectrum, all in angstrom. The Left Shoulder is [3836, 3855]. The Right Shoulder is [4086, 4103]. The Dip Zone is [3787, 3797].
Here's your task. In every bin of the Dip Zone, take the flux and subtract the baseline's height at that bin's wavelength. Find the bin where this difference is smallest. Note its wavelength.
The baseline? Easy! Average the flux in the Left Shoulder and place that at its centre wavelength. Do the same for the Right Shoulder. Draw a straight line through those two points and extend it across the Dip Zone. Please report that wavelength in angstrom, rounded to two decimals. 3791.05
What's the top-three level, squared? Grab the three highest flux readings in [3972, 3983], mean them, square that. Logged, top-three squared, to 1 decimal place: 4.5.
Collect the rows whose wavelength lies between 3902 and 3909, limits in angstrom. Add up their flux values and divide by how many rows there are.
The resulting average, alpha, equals 2.0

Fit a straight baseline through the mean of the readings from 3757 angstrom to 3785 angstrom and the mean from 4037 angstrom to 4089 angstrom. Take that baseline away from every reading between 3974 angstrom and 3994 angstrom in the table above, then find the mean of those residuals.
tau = -0.2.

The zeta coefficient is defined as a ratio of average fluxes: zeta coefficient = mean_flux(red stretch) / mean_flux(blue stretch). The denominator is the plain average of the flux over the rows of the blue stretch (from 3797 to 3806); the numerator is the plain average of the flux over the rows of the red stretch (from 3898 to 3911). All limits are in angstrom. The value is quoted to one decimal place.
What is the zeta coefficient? 1.3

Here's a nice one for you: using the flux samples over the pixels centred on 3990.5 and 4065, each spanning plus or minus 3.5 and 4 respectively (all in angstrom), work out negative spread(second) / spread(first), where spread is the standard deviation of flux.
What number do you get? -2.1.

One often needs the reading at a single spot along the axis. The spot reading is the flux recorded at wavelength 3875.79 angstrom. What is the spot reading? 1.428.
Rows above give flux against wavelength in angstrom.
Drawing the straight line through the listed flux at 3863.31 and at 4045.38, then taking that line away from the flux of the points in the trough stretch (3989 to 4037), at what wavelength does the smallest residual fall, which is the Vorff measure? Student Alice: 4034.22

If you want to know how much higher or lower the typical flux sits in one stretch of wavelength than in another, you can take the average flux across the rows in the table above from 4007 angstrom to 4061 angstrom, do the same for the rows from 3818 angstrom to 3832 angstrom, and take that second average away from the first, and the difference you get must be 1.7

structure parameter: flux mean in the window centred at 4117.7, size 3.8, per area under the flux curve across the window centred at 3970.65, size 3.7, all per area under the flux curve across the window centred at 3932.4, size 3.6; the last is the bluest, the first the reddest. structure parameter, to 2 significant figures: 0.33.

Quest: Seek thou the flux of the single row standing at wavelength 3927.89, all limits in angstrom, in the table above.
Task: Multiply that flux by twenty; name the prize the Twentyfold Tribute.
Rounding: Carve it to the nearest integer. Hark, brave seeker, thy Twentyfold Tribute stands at 29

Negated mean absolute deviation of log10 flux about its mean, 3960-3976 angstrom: -0.084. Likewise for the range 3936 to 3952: -0.042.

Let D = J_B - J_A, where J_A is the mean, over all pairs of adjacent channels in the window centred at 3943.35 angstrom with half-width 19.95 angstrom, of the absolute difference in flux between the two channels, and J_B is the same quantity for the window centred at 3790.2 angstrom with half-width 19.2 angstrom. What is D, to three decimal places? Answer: -0.124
